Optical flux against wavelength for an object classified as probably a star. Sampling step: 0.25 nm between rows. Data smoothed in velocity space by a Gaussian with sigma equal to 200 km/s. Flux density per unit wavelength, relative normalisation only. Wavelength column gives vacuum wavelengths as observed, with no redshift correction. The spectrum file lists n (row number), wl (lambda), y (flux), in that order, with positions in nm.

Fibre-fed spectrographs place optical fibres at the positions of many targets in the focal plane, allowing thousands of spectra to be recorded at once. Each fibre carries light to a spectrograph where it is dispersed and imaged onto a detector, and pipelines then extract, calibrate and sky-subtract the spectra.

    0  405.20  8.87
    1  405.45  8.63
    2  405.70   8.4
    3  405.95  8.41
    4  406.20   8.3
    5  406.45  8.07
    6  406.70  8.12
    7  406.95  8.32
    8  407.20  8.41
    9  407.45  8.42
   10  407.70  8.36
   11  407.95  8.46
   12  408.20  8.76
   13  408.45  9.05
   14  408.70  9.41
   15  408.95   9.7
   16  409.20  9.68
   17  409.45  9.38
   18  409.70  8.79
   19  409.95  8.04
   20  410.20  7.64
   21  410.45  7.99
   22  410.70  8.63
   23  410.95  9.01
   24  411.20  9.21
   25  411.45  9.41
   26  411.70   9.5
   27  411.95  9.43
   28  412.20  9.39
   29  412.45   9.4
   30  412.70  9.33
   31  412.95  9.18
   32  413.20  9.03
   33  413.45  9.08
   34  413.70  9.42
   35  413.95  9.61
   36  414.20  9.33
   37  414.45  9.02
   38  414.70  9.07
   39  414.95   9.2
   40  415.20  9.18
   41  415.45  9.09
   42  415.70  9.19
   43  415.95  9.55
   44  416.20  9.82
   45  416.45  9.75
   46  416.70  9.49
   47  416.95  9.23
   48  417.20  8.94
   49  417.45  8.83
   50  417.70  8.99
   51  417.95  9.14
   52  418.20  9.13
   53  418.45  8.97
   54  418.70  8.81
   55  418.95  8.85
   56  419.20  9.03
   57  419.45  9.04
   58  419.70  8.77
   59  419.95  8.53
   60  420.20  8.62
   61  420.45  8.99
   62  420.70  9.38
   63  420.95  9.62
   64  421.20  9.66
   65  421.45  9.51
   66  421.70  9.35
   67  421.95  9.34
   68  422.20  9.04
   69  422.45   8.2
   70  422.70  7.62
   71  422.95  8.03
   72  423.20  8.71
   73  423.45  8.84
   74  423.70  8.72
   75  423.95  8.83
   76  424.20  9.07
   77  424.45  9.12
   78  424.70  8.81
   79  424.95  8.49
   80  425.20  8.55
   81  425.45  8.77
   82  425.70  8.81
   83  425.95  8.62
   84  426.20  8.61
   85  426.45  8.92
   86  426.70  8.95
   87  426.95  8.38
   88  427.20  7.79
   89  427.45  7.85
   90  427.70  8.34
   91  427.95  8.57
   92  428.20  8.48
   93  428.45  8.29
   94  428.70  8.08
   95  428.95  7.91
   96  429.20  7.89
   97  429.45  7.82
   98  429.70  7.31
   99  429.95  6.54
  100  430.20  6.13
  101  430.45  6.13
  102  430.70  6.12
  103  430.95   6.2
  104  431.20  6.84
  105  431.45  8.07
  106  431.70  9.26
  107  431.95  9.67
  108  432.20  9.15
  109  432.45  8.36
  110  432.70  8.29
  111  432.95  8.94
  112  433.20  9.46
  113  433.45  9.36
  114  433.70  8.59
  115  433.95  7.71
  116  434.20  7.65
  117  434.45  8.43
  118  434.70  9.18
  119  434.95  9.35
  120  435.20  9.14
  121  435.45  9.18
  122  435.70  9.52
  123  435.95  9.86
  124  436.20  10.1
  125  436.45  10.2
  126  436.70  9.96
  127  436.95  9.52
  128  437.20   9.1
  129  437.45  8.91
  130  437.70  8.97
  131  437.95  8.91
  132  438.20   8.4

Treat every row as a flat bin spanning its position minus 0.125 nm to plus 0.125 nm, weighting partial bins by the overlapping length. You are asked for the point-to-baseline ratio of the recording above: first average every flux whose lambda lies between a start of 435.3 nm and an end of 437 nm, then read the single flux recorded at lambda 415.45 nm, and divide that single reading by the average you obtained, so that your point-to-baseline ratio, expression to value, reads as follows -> 0.93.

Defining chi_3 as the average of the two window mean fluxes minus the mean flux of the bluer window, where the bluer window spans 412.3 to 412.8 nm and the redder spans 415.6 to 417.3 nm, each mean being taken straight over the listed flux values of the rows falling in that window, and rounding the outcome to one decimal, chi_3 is 0.0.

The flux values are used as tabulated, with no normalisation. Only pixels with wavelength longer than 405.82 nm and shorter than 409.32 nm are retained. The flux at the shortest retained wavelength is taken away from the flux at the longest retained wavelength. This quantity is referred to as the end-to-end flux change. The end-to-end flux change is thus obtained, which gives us 1.3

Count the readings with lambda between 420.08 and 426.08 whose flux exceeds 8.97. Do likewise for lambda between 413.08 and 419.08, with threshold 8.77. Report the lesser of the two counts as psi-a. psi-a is 10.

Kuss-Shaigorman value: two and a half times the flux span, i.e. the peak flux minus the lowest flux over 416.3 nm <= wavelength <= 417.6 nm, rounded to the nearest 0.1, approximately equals 2.3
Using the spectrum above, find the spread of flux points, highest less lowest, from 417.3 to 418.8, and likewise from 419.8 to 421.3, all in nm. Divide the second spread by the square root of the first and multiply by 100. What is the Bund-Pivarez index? 197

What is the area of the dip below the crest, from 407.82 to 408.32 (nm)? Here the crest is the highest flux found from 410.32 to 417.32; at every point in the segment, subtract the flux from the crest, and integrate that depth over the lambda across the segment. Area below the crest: 0.6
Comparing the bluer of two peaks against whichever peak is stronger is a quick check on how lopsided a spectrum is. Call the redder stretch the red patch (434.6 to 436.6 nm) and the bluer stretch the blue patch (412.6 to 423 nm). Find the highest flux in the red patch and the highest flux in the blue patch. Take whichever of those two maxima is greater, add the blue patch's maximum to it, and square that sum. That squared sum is 401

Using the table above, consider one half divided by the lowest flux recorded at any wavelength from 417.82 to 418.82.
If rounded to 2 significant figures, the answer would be 0.057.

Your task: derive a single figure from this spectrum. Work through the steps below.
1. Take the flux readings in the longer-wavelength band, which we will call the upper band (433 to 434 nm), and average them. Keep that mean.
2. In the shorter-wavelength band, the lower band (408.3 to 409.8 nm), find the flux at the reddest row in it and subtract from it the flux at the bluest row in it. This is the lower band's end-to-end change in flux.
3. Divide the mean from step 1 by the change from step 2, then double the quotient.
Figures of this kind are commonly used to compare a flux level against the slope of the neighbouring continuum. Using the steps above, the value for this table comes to -68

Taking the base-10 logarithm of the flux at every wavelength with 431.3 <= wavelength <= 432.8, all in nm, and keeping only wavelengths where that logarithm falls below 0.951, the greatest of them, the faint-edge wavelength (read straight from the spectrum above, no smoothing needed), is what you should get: 432.70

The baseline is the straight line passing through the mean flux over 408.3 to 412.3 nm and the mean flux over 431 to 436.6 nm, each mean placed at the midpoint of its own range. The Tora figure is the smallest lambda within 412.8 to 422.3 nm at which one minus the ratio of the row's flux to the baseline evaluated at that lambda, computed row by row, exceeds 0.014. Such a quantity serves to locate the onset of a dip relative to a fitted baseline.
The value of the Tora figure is 417.45 nm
